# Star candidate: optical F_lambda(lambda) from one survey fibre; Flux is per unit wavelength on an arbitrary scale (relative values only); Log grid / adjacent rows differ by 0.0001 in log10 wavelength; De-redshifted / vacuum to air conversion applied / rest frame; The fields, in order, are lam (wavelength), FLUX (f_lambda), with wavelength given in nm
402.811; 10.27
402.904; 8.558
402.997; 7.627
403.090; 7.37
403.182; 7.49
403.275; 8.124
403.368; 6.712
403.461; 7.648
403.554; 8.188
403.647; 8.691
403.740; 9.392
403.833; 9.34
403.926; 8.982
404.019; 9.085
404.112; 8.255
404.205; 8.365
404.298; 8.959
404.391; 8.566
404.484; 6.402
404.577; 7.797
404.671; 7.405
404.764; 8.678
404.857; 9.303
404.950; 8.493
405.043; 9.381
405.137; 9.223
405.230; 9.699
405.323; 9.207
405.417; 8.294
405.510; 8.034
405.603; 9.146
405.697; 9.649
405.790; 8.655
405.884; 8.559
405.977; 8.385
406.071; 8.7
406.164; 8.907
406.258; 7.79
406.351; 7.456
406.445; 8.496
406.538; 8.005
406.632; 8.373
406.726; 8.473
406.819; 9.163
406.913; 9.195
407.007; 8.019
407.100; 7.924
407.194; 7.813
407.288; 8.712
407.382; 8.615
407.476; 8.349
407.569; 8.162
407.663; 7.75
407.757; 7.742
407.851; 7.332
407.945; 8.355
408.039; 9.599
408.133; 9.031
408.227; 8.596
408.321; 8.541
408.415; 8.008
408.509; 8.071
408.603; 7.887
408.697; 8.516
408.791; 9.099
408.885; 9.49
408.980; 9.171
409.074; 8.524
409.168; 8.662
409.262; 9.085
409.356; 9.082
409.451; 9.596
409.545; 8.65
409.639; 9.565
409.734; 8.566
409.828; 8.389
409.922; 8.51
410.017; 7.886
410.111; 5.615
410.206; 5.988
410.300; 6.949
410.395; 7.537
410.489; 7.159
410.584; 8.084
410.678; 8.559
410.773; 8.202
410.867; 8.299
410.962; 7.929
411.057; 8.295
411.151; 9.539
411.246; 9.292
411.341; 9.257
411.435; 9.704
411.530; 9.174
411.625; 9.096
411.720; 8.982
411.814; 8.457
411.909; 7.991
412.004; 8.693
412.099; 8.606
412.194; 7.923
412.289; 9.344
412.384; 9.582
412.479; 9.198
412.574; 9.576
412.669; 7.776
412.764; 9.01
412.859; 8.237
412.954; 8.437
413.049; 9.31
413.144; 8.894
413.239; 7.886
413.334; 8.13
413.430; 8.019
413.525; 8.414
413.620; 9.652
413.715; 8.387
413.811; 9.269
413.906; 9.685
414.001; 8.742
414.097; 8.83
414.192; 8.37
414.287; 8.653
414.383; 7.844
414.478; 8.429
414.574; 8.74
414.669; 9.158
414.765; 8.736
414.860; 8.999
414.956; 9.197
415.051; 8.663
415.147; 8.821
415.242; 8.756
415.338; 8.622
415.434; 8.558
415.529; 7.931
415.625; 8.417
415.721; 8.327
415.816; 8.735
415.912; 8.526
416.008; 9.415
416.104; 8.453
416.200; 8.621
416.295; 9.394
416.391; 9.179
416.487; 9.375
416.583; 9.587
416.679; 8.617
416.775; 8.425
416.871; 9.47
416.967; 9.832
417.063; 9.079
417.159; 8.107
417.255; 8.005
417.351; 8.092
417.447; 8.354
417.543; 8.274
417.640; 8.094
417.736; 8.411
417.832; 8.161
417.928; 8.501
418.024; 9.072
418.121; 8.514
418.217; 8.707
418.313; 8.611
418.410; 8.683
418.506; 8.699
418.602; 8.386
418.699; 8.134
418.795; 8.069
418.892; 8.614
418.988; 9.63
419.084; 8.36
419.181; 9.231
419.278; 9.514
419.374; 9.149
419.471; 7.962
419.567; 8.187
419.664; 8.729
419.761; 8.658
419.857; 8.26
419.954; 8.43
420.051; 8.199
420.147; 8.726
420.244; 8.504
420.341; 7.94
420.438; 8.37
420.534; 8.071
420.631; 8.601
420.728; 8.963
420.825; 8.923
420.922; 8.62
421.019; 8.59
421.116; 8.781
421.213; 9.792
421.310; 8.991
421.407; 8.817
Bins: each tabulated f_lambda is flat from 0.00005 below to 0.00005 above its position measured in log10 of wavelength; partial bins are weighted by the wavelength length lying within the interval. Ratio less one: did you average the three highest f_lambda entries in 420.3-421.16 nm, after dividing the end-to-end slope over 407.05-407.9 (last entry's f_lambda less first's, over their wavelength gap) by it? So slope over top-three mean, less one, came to -1.09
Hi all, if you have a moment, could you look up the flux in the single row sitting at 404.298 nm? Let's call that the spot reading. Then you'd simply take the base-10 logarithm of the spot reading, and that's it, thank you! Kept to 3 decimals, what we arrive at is 0.952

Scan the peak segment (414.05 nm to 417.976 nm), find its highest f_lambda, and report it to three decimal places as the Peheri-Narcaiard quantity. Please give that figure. 9.832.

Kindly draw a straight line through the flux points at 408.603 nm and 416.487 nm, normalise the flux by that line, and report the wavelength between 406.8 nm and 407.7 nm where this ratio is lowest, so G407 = 407.663 nm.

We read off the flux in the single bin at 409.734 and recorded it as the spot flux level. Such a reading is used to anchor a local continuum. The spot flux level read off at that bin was 8.566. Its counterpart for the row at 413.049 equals 9.31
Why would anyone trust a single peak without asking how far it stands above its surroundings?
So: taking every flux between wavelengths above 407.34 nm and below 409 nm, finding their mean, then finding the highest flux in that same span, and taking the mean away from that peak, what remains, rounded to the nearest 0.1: 1.1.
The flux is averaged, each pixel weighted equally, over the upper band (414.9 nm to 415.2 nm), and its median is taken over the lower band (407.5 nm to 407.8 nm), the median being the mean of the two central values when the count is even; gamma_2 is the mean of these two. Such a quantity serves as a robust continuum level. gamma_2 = 8.3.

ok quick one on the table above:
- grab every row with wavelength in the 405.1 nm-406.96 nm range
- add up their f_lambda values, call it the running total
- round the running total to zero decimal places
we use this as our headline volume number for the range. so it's 173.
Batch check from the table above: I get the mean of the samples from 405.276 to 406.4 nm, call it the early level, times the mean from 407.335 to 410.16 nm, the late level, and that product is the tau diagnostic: 72.6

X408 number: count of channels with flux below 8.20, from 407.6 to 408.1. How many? 3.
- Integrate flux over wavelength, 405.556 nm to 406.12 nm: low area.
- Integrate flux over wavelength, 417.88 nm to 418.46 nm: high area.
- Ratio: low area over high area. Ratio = 0.99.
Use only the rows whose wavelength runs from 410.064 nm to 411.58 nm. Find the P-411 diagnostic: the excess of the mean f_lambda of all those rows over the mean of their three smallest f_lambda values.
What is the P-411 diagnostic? 1.9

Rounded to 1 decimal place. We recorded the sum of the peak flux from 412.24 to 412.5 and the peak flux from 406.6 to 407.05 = 18.8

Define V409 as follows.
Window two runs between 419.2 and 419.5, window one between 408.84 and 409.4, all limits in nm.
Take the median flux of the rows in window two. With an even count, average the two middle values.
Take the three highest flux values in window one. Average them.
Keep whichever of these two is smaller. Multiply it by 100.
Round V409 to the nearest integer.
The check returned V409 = 915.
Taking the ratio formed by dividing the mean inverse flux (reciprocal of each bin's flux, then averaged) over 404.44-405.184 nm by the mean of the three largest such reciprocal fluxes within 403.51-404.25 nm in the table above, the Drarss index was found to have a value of 1.01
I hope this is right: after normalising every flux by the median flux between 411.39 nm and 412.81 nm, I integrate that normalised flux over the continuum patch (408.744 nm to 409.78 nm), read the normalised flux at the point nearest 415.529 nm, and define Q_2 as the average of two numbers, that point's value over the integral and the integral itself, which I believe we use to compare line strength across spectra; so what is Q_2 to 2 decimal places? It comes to 0.94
